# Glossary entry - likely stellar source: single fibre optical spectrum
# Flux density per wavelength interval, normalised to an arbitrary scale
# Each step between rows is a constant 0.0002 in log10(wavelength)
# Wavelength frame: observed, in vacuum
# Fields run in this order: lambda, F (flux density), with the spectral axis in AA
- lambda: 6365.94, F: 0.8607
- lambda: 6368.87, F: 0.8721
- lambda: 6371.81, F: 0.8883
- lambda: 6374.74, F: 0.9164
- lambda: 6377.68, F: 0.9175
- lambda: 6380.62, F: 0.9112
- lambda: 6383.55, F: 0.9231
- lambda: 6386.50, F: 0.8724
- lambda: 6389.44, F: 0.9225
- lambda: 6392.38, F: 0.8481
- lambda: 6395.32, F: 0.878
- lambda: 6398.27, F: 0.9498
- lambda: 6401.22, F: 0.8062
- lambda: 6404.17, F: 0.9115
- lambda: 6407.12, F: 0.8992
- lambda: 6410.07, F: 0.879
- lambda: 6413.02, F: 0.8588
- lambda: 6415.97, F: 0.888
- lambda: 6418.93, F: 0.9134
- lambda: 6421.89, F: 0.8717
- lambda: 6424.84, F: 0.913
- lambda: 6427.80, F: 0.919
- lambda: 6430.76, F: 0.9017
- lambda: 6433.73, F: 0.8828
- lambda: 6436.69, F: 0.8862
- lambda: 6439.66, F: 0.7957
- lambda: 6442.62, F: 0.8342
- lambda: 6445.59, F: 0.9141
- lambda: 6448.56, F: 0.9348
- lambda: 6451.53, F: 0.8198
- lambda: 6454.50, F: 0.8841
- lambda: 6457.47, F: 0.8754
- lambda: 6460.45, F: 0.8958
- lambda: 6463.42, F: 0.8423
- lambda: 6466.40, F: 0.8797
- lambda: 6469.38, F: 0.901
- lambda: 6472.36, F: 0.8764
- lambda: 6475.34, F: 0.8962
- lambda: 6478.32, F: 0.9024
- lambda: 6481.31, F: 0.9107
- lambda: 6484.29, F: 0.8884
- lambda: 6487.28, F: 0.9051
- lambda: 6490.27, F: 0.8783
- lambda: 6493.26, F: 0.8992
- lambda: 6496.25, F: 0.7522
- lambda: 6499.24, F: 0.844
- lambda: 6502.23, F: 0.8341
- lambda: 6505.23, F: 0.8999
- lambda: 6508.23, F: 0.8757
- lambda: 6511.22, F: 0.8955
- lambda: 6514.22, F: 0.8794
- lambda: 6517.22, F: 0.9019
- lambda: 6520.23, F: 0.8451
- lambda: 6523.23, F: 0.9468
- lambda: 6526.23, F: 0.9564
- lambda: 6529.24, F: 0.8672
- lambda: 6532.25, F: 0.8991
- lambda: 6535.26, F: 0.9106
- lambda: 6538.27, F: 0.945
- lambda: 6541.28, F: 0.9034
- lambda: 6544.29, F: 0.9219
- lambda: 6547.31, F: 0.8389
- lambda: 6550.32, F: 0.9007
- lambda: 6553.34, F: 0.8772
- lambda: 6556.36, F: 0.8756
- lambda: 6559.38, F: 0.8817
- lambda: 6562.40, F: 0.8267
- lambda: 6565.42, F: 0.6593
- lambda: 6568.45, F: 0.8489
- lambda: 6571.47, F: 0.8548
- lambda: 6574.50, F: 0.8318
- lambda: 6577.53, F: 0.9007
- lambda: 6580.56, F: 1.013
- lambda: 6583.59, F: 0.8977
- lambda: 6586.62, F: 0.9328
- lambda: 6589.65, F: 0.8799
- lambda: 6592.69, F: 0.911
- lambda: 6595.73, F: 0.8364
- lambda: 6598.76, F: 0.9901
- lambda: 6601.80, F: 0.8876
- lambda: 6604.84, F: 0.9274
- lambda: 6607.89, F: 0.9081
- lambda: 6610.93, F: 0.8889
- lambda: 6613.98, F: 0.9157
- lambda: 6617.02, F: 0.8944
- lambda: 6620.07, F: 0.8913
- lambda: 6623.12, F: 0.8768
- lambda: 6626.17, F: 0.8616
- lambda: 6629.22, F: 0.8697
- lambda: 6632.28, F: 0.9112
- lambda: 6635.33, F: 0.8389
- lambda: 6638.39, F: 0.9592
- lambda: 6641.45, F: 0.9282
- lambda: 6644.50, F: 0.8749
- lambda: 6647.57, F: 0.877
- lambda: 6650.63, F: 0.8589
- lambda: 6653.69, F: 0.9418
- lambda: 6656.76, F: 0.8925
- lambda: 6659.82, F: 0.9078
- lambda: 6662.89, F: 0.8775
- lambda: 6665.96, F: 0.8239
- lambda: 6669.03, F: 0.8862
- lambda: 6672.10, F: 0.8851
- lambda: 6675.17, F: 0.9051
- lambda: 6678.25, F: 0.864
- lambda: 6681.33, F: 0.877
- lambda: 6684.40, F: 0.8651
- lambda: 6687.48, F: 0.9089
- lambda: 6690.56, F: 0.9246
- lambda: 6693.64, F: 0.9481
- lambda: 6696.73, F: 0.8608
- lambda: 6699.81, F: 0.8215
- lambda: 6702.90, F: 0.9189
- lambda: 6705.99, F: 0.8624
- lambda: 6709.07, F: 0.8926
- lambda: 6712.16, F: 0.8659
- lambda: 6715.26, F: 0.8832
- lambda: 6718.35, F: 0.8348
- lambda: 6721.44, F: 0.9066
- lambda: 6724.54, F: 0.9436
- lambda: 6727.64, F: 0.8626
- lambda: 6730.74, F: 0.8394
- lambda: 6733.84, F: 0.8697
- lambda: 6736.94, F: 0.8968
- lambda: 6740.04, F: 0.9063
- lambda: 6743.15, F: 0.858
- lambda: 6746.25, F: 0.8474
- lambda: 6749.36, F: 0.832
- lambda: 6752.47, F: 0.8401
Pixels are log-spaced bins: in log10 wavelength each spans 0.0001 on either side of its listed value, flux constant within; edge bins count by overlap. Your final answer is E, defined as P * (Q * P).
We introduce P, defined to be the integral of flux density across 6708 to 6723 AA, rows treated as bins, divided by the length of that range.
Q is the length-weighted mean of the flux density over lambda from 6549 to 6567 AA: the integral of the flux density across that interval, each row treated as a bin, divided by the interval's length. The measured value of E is 0.641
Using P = 0.876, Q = 0.836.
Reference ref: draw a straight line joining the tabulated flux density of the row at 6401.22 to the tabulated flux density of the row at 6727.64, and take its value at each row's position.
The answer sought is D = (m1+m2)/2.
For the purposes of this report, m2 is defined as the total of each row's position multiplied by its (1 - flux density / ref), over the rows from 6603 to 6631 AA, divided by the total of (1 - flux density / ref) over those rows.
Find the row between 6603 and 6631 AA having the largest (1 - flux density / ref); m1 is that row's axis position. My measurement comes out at 6620.0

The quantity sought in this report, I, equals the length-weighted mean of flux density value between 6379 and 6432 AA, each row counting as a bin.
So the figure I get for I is 0.893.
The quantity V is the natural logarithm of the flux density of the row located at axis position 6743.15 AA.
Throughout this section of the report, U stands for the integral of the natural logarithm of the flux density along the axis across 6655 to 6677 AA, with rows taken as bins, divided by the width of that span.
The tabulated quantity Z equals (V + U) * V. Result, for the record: 0.043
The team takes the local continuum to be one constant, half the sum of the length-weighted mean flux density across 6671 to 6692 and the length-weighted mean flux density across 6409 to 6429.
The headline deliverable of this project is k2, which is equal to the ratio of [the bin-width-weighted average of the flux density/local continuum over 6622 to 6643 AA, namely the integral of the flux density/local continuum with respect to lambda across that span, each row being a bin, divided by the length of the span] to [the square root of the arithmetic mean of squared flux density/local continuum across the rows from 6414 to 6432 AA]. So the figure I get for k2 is 0.991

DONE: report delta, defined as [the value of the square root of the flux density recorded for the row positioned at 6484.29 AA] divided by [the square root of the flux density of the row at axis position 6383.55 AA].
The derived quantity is 0.98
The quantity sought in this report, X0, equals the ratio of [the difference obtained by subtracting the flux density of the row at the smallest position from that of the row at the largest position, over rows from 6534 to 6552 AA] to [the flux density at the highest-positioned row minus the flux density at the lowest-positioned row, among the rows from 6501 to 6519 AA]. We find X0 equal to -0.1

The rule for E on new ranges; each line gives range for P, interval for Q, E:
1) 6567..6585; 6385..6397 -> 0.700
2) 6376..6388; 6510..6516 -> 0.729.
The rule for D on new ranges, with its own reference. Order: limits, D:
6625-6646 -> 6636.2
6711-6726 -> 6720.4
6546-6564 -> 6558.1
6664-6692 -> 6674.4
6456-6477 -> 6465.1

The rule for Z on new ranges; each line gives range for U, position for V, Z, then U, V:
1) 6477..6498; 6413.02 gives 0.044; -0.134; -0.15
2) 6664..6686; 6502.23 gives 0.058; -0.137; -0.18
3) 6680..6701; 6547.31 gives 0.052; -0.120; -0.18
